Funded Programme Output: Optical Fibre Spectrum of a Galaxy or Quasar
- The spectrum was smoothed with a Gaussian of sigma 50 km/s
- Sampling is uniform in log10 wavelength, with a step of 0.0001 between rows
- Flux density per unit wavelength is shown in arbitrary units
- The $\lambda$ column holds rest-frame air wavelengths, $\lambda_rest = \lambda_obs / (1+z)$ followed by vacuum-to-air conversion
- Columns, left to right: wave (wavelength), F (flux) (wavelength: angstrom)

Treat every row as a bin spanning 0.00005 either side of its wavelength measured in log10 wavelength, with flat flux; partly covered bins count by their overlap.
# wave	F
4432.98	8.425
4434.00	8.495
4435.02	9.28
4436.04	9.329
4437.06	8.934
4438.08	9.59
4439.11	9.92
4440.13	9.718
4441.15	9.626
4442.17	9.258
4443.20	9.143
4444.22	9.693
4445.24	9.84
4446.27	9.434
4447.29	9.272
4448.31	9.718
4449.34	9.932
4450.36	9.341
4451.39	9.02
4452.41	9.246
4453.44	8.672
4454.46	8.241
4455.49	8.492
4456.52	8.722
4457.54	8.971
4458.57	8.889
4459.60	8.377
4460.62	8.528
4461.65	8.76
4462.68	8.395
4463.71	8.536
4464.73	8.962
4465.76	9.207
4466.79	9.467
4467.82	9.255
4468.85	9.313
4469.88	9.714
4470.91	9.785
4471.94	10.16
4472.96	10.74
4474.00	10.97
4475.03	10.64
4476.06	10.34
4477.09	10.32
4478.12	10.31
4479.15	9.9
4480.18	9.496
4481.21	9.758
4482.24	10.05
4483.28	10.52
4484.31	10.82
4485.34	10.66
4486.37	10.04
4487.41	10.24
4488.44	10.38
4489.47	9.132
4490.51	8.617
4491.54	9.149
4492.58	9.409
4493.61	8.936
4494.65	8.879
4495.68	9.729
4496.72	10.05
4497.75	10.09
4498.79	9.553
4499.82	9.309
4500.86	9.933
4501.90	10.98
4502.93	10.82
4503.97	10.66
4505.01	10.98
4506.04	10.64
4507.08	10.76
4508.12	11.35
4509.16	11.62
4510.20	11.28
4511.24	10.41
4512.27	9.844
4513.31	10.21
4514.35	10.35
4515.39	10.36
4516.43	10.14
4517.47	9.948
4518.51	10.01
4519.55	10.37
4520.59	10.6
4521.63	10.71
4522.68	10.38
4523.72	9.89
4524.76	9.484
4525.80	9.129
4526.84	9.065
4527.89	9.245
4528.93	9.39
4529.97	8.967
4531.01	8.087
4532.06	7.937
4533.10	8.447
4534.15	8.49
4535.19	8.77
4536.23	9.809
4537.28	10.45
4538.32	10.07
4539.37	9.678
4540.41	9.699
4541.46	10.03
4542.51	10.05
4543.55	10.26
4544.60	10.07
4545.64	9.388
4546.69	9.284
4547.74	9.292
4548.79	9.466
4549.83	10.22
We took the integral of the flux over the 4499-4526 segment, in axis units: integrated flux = 281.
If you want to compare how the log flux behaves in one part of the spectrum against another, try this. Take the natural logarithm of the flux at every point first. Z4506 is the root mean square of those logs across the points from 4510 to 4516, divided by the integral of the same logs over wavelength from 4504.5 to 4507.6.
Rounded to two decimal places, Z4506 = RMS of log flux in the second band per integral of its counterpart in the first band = 0.32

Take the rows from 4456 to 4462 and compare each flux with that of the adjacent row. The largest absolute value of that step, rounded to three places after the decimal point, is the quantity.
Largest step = 0.512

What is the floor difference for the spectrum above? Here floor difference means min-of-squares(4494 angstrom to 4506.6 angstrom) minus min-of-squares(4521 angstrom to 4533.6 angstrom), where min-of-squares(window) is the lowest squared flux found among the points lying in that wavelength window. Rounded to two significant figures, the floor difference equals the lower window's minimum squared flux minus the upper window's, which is 16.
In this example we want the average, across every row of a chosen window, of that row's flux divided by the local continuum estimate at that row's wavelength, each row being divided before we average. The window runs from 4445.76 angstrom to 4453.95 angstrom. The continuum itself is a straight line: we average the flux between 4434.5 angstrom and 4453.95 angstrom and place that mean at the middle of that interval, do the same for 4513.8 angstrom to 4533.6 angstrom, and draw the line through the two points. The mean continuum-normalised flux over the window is 0.99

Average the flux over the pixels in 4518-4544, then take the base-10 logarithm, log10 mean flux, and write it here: 0.980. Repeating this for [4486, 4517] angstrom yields 1.006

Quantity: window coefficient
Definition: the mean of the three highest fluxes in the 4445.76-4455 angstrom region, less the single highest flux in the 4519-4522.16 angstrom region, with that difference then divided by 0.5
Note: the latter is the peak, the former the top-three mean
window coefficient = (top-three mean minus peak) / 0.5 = -2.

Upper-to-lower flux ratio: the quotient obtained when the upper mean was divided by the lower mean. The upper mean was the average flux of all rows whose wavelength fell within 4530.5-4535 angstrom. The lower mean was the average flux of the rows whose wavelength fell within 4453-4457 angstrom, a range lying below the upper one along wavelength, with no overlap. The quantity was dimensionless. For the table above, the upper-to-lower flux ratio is 0.97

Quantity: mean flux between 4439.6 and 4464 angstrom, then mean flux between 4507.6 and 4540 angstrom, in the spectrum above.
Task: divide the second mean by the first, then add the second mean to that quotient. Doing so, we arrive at 10.9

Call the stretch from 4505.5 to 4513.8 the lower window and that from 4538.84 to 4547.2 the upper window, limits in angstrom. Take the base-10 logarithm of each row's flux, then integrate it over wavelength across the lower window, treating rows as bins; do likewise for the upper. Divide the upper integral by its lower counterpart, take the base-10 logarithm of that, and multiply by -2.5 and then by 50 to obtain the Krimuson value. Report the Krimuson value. 2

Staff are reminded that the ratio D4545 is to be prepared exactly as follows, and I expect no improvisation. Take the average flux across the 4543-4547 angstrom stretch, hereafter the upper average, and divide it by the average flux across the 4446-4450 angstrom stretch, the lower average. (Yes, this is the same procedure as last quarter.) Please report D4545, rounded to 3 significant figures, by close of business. 1.02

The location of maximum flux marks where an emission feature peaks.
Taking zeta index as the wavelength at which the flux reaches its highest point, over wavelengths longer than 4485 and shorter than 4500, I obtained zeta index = 4485.34 angstrom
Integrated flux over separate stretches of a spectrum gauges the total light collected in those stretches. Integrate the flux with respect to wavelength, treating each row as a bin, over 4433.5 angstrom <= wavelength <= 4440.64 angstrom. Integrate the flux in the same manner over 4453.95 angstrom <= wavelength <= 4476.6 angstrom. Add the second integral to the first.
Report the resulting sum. 277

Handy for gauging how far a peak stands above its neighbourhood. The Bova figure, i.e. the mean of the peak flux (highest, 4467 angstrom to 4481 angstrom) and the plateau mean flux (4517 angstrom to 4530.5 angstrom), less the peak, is -0.59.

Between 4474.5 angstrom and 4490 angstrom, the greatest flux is 10.82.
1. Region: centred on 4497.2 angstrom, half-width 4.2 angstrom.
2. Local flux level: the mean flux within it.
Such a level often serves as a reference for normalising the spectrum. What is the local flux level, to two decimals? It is 9.56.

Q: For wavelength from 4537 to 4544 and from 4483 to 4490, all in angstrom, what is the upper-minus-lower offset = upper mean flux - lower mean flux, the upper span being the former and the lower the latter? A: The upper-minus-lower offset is -0.2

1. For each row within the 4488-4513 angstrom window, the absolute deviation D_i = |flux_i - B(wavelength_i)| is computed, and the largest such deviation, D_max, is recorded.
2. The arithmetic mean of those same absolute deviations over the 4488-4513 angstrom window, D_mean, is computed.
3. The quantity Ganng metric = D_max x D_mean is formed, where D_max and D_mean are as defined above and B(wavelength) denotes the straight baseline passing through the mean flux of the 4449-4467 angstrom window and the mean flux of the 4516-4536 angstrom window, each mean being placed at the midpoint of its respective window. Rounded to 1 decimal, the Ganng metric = 2.3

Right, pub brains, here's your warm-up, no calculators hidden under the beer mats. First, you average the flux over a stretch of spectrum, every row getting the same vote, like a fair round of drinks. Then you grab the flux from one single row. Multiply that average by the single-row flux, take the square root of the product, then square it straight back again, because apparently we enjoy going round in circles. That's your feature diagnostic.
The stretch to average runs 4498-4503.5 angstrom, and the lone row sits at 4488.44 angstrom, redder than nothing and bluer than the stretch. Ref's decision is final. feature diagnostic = 105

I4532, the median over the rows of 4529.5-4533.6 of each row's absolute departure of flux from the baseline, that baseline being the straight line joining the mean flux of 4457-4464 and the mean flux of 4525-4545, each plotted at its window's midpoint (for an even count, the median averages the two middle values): 1.05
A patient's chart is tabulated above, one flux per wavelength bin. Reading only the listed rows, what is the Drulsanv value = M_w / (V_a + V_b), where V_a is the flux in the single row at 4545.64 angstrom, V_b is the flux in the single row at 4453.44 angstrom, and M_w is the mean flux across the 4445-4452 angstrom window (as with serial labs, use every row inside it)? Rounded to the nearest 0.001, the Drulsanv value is 0.526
